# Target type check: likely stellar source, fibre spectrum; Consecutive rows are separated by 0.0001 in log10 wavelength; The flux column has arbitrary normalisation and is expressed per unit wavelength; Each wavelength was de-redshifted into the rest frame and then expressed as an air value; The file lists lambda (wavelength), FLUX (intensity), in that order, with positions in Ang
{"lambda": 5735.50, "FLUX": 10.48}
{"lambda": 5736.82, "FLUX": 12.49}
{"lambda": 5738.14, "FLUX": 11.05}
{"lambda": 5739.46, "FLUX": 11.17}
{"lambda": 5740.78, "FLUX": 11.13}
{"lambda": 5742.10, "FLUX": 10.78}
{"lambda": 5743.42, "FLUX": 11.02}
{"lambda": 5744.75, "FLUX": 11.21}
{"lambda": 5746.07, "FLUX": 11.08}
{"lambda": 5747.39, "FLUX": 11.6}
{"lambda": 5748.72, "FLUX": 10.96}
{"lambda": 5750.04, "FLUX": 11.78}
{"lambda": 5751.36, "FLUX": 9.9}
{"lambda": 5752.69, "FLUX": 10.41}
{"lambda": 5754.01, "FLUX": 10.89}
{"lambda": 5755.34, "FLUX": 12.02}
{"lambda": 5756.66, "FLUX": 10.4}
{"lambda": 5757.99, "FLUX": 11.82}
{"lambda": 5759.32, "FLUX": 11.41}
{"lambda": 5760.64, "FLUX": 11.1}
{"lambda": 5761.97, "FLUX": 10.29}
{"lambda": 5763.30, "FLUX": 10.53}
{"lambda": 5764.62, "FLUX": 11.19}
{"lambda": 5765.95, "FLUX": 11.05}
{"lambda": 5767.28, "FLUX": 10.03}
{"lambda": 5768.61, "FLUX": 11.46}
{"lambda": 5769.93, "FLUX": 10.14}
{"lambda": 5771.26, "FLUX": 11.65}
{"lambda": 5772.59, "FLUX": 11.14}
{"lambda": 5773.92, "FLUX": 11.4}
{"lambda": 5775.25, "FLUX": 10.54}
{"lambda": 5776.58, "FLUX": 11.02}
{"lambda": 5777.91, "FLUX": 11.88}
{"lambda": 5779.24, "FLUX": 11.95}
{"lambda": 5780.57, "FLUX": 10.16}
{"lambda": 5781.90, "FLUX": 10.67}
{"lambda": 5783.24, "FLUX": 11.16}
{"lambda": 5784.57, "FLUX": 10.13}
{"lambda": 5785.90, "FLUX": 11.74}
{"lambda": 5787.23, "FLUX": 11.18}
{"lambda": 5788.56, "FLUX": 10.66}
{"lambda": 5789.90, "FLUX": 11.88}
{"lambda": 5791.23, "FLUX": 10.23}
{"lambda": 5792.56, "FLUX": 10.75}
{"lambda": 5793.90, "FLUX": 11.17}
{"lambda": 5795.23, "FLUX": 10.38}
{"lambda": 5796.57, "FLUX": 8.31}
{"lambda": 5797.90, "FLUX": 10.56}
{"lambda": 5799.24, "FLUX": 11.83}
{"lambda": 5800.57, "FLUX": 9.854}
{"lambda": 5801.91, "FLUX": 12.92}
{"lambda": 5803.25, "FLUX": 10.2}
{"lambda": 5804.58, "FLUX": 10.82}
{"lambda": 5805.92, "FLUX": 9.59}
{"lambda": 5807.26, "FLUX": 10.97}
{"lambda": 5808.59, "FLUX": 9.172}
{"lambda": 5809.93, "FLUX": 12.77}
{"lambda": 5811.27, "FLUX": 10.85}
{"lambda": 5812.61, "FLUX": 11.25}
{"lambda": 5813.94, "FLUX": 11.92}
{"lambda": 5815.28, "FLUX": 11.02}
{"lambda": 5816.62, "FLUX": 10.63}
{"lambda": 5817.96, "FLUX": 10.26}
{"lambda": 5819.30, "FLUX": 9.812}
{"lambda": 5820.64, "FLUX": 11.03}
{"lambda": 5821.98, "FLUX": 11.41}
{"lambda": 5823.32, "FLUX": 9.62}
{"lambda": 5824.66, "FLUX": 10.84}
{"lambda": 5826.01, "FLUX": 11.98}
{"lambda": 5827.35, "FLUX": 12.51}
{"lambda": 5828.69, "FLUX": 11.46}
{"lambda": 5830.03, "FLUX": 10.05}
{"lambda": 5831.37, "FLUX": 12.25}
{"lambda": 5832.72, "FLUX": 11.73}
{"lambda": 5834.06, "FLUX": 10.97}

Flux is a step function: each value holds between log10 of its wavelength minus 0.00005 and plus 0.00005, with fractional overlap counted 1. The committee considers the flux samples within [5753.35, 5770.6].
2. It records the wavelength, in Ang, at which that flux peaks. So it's 5755.34 Ang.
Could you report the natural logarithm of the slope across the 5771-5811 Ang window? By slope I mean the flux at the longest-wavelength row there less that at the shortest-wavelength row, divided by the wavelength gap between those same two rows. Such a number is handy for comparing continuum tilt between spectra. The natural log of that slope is -3.5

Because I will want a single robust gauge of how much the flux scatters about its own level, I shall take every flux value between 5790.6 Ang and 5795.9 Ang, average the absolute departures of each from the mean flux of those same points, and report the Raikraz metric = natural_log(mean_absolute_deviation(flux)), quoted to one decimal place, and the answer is -1.1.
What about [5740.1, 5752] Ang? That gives -1.1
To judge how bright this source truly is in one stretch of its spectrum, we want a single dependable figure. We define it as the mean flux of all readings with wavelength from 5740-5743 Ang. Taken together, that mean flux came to 11.0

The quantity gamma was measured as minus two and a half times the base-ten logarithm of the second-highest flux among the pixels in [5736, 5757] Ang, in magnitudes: -2.70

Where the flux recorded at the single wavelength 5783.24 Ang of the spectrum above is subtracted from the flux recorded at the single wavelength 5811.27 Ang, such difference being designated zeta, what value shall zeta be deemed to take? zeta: -0.31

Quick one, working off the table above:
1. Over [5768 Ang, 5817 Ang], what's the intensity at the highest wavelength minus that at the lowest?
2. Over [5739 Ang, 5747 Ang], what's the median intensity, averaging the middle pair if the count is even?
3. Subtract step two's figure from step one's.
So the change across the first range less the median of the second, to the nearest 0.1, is -11.9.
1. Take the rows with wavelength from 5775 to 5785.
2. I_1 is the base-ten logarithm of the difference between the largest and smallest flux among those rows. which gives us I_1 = 0.3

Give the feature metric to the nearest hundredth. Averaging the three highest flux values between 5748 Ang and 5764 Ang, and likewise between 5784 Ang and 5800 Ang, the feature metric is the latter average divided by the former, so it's 1.00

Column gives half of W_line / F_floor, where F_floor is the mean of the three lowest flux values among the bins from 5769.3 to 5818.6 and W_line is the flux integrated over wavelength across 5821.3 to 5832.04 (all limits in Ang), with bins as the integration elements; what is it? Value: 6.7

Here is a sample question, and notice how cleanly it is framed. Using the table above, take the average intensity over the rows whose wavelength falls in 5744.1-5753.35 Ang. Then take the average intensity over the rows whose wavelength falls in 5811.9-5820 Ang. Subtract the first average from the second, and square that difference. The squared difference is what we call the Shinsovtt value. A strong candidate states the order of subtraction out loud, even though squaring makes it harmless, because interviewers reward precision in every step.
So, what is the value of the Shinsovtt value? 0.031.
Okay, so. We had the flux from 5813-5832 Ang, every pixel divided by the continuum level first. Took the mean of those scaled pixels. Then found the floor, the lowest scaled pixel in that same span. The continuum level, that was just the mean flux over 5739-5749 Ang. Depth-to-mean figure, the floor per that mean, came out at 0.87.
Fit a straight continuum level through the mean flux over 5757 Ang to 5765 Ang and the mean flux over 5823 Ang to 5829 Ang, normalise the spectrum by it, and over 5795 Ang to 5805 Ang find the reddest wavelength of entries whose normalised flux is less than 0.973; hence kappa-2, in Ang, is 5804.58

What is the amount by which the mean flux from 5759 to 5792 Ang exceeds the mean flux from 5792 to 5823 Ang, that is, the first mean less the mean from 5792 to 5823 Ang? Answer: 0.2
